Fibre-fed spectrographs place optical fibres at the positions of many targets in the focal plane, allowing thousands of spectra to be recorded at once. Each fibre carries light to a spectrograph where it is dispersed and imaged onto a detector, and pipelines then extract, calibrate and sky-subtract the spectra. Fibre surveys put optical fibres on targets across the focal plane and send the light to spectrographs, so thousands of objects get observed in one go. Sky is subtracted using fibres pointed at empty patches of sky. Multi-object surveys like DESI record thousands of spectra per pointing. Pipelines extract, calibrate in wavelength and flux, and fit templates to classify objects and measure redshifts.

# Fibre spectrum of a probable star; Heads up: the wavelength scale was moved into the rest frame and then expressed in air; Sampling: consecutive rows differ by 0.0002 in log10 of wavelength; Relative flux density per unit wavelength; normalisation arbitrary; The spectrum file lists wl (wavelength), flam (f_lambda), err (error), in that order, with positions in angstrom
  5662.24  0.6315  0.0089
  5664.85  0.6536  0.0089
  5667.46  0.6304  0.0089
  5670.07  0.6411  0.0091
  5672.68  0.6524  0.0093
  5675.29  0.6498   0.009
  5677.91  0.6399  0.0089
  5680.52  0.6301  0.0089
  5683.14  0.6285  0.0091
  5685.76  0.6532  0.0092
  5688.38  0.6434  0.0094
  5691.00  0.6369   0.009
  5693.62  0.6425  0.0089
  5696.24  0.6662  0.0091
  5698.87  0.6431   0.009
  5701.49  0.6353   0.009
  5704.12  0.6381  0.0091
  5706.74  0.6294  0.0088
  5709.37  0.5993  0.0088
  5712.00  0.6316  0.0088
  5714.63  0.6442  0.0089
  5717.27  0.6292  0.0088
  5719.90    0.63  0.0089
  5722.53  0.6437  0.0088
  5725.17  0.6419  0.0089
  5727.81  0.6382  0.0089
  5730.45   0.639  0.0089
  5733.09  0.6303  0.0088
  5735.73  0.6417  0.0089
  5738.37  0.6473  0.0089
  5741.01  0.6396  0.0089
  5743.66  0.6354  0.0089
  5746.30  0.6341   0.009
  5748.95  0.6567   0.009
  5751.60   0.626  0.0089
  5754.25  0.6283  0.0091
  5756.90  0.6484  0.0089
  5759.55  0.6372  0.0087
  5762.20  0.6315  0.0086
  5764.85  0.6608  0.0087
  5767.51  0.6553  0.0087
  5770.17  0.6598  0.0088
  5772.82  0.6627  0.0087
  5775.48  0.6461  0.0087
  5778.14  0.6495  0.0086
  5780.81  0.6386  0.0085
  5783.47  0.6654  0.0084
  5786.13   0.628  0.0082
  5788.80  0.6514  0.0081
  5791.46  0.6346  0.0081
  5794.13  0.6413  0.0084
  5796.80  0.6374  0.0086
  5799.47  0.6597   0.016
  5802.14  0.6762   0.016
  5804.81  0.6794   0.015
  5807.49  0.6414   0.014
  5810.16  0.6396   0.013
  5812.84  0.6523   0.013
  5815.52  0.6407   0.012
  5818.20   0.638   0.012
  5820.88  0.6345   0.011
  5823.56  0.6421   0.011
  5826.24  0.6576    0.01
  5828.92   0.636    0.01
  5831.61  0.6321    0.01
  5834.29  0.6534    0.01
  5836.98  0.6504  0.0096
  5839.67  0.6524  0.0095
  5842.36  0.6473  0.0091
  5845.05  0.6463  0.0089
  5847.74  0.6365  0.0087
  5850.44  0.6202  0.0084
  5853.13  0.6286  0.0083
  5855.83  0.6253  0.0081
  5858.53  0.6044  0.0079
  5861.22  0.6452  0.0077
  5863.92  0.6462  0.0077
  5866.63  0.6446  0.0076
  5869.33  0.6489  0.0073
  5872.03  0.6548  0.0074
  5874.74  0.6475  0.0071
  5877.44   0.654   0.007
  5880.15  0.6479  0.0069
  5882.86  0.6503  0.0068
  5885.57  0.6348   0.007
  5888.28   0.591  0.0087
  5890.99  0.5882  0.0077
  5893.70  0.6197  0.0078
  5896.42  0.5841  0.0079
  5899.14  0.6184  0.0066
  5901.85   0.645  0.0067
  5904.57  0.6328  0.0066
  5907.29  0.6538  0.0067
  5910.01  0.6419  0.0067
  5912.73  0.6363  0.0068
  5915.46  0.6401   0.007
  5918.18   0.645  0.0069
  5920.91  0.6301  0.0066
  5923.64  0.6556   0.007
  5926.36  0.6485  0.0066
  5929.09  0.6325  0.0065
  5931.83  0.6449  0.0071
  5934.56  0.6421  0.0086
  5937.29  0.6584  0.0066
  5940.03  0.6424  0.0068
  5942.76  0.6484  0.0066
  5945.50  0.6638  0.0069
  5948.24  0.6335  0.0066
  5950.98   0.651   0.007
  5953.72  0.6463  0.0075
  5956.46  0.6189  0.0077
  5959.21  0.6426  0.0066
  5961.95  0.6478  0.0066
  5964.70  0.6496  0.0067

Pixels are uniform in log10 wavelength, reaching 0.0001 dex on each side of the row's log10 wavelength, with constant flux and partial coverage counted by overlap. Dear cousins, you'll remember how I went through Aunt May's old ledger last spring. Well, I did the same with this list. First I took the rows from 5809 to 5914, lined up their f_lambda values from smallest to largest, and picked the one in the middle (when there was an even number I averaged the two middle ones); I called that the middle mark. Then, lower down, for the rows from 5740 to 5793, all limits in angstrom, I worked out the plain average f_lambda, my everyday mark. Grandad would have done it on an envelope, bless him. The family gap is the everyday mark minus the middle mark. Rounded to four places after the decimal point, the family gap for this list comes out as 0.0026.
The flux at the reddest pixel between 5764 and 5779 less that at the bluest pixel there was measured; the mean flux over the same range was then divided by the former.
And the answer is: -58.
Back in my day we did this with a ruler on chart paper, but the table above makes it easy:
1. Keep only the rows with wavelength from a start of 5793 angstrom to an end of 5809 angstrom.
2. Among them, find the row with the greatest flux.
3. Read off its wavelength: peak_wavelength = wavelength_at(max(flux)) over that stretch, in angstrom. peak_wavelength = 5804.81 angstrom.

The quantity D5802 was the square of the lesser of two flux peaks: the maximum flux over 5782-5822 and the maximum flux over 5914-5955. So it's 0.441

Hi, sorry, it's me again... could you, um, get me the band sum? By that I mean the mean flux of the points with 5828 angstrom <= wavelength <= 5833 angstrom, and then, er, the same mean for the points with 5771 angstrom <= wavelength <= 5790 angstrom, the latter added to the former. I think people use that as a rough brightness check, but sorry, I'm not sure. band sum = 1.28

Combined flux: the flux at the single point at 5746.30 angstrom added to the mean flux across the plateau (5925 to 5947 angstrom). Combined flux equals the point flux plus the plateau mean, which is 1.28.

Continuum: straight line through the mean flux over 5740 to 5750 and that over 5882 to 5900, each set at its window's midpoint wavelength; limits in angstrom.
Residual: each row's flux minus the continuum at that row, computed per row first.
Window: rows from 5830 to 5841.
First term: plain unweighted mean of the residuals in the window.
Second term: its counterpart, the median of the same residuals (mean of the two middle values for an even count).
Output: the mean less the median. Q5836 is -0.005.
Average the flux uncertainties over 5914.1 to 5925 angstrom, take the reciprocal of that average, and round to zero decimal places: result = 145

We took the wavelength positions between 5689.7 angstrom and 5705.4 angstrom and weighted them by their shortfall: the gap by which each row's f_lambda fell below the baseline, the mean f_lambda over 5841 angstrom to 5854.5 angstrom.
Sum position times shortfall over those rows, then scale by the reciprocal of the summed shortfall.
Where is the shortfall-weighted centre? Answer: 5696.5 angstrom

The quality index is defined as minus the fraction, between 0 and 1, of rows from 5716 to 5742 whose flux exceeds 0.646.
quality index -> -0.1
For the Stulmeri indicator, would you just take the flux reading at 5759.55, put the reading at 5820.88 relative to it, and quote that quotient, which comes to 0.996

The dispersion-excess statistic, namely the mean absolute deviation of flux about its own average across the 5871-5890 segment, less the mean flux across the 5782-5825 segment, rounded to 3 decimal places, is -0.632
